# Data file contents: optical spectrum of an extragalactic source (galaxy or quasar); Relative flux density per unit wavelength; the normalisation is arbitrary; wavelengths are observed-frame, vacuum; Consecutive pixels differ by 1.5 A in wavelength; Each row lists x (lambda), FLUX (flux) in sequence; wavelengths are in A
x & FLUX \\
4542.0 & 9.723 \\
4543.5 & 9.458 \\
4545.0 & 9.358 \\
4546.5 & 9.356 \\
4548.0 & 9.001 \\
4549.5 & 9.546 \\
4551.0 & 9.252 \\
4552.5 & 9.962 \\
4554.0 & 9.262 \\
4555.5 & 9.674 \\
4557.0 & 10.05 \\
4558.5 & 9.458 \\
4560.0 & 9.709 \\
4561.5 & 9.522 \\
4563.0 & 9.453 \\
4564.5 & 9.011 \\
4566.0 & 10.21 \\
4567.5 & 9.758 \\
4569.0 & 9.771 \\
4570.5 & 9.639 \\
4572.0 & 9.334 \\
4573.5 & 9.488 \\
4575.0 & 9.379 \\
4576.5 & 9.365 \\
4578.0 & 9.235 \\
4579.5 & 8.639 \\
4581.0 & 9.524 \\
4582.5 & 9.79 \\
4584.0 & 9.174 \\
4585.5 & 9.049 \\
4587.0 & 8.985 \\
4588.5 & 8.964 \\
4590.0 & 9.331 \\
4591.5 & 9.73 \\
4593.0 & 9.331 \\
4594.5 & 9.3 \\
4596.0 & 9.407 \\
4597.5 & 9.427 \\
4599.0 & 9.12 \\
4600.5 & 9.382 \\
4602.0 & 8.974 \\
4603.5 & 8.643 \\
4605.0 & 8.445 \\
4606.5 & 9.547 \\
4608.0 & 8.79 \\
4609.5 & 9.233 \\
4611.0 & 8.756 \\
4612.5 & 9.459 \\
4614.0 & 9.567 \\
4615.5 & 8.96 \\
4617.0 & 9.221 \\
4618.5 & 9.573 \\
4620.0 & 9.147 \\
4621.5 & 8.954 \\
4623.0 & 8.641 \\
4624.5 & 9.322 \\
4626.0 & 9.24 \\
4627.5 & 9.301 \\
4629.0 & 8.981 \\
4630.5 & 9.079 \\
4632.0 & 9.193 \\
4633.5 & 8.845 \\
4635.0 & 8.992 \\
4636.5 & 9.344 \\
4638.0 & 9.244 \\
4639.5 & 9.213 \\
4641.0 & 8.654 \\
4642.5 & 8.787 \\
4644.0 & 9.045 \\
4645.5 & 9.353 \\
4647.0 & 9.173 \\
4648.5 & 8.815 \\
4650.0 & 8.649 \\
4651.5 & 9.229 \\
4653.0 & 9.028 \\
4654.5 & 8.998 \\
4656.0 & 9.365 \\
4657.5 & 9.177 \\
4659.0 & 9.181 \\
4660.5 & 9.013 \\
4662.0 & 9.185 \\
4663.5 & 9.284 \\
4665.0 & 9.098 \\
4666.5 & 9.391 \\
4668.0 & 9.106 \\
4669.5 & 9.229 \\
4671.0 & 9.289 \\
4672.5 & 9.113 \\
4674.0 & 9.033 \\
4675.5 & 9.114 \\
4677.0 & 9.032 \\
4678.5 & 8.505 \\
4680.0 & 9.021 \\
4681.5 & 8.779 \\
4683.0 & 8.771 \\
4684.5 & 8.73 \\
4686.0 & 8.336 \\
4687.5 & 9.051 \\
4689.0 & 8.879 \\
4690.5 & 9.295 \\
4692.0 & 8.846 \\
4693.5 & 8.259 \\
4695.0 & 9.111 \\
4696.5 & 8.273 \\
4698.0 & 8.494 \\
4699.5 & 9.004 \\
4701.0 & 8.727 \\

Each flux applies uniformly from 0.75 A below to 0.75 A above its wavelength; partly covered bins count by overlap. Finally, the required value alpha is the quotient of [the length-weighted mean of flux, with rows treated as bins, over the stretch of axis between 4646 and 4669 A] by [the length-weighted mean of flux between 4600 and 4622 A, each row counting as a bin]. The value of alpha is 1.00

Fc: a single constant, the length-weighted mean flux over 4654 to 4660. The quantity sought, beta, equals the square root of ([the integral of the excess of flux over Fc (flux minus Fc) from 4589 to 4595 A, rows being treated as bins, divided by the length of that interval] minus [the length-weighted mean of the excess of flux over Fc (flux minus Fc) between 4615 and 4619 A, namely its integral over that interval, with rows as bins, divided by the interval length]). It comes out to 0.40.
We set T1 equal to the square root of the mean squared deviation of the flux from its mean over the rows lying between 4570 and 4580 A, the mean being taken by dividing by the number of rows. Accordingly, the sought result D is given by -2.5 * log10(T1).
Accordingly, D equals 1.33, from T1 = 0.293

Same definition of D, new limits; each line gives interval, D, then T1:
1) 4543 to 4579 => 1.34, 0.291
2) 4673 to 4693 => 1.51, 0.249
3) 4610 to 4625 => 1.27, 0.312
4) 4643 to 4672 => 1.85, 0.182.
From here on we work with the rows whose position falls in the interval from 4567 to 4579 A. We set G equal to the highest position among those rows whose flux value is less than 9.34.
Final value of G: 4578.0 A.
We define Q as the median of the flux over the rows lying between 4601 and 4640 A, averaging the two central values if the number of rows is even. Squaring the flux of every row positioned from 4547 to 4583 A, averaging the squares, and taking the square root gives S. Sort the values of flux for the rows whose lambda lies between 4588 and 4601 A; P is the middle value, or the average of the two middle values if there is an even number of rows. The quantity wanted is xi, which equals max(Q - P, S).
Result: 9.5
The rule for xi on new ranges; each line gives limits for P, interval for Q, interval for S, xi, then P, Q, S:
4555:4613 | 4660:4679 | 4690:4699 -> 8.7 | 9.4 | 9.11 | 8.72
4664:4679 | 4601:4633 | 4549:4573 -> 9.6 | 9.1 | 9.15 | 9.61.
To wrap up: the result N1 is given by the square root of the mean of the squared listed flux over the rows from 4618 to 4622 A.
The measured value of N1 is 9.2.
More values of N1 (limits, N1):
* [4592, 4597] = 9.3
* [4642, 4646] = 9.1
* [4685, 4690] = 8.8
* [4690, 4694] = 8.8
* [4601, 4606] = 8.7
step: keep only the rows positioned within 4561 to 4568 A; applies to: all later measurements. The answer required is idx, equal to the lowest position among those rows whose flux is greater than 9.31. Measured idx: 4561.5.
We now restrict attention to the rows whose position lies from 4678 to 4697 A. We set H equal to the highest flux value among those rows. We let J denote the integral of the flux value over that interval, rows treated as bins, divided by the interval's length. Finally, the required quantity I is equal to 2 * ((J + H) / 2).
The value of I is 18.1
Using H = 9.295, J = 8.77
